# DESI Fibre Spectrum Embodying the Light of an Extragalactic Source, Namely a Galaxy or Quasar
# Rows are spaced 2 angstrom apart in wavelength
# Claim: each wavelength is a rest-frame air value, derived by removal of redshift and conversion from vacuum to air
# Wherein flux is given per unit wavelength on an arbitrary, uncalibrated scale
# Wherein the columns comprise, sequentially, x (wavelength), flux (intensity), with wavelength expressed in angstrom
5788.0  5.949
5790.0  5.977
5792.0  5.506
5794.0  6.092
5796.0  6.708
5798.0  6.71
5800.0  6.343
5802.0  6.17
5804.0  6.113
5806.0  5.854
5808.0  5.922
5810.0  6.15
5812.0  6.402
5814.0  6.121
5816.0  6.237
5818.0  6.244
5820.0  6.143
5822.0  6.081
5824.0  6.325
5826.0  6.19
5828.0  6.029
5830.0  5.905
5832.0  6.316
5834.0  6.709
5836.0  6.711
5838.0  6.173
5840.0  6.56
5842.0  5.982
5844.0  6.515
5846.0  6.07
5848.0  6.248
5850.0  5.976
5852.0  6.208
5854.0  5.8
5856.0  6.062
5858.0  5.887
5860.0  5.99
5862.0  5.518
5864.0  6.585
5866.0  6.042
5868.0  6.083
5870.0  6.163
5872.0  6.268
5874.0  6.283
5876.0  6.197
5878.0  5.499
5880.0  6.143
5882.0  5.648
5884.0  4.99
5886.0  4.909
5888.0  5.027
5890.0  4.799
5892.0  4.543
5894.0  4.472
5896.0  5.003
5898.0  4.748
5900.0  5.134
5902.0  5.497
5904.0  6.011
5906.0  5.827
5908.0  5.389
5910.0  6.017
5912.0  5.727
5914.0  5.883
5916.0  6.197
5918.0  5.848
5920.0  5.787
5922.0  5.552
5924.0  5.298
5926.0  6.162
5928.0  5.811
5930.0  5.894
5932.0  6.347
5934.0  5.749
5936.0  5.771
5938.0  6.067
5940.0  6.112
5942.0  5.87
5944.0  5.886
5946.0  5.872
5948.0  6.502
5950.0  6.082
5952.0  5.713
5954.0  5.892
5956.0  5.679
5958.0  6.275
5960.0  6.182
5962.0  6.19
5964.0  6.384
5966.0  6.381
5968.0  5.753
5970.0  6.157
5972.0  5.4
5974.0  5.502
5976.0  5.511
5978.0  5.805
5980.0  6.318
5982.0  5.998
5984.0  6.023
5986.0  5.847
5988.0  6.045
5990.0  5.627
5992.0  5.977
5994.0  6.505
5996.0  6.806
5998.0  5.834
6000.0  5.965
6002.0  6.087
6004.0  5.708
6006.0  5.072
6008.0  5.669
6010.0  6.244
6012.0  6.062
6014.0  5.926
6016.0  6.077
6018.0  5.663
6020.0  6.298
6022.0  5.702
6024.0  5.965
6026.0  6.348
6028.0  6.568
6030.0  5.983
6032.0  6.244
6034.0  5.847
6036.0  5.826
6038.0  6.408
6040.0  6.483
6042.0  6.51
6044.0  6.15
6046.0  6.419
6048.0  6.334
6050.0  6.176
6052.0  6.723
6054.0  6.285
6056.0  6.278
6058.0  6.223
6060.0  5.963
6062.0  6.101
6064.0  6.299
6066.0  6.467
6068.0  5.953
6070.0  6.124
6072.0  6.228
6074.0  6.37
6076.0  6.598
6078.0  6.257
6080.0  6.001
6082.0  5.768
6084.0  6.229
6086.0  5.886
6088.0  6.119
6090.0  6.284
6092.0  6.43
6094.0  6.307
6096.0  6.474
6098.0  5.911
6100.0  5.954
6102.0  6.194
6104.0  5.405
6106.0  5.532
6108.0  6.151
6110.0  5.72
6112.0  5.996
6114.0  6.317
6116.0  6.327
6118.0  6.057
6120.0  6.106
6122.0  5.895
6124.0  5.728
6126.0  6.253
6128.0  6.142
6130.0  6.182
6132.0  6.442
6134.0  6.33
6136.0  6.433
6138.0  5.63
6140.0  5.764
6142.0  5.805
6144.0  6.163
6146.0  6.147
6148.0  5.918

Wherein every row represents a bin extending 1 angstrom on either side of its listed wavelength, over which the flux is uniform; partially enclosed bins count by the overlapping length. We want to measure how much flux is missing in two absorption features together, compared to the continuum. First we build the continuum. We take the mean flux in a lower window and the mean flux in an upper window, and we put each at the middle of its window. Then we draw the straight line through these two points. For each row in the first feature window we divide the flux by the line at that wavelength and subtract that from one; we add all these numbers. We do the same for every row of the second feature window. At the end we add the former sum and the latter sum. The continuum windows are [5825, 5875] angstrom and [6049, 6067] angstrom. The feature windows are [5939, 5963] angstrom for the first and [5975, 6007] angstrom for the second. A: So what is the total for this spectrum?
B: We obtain 1.2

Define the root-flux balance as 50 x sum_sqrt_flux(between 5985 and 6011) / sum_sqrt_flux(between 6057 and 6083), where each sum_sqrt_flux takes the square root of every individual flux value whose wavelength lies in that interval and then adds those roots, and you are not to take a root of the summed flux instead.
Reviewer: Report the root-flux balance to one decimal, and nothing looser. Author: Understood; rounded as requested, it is 49.0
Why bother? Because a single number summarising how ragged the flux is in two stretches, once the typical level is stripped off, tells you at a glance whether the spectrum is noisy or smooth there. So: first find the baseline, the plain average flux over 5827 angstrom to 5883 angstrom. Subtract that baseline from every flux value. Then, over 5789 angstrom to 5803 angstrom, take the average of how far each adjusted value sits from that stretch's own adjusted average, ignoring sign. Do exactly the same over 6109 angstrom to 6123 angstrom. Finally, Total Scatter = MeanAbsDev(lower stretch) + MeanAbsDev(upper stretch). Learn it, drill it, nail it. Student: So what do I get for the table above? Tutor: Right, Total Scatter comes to 0.48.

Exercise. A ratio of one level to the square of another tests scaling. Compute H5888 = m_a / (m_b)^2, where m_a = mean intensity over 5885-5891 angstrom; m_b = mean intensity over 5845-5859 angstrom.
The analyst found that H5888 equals 0.13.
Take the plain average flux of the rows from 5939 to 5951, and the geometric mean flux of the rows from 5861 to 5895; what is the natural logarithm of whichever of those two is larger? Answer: 1.80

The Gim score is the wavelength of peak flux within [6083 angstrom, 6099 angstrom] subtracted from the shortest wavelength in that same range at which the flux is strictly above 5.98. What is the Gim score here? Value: -12 angstrom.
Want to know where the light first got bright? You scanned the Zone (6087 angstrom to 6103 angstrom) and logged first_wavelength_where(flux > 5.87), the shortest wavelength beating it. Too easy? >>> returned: 6088.0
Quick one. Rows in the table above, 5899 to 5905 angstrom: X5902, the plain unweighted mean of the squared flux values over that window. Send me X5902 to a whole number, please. 31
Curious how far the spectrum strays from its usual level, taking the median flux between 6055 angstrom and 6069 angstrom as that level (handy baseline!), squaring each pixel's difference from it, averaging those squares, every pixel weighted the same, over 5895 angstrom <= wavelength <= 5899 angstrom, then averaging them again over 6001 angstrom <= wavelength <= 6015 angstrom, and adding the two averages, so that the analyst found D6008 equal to 2.1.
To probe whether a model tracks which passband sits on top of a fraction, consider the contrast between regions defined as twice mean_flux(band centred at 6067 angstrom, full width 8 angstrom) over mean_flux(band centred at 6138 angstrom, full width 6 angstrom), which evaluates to 2.09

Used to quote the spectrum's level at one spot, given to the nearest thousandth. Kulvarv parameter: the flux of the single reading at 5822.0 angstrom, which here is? 6.081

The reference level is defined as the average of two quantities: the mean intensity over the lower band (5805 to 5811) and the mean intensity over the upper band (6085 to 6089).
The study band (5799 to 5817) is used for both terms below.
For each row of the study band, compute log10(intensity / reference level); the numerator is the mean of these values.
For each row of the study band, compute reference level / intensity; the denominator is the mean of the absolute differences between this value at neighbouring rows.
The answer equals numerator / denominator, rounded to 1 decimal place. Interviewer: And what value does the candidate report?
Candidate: 0.4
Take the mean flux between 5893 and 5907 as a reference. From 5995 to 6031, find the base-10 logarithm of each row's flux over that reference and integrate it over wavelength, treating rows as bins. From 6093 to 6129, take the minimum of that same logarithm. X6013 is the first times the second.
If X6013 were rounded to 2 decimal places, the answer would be 0.03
